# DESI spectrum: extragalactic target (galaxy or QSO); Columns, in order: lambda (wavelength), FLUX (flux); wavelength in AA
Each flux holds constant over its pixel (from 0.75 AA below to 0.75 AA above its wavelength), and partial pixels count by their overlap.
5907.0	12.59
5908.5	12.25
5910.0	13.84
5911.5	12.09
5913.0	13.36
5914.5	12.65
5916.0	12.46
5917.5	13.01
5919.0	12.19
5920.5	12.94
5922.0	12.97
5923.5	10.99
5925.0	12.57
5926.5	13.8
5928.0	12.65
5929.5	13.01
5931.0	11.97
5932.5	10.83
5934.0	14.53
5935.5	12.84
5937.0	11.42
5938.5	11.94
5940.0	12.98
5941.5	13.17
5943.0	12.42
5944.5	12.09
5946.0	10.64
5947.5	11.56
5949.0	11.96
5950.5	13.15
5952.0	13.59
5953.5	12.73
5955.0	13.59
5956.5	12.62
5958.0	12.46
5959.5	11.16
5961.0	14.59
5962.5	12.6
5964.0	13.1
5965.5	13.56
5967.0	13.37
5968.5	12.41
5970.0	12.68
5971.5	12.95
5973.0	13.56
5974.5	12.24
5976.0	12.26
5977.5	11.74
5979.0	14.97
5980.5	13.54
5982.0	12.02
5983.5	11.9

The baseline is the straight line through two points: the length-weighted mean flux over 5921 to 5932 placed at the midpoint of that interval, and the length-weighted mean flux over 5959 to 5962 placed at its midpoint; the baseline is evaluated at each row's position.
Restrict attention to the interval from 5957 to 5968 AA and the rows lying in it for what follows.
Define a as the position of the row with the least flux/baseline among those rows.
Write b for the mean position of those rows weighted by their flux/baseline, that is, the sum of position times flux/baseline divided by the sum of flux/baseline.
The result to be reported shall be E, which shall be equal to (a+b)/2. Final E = 5961.0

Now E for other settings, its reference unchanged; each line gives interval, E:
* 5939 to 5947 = 5944.4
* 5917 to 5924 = 5922.0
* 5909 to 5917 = 5912.2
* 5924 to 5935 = 5931.0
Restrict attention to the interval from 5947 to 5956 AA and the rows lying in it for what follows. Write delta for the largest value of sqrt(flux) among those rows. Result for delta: 3.69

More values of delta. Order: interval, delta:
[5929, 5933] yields 3.61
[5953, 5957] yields 3.69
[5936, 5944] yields 3.63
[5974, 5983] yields 3.87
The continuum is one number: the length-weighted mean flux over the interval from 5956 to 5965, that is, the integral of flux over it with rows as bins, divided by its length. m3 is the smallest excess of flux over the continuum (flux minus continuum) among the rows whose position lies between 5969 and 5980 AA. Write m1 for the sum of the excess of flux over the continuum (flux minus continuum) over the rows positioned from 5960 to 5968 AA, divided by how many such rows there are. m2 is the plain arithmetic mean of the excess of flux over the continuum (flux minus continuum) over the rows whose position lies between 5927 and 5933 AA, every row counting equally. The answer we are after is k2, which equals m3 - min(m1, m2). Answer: -0.4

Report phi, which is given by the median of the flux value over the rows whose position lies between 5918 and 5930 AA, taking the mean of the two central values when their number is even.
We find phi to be 12.8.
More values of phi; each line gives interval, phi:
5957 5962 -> 12.5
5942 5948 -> 11.8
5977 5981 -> 13.5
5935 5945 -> 12.4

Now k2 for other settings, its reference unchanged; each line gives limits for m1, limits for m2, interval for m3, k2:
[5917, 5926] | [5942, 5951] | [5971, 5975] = 0.3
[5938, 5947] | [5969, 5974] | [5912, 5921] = 0.0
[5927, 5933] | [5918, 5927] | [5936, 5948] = -1.5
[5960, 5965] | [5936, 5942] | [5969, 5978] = -0.6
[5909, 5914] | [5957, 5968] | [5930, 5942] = -2.1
